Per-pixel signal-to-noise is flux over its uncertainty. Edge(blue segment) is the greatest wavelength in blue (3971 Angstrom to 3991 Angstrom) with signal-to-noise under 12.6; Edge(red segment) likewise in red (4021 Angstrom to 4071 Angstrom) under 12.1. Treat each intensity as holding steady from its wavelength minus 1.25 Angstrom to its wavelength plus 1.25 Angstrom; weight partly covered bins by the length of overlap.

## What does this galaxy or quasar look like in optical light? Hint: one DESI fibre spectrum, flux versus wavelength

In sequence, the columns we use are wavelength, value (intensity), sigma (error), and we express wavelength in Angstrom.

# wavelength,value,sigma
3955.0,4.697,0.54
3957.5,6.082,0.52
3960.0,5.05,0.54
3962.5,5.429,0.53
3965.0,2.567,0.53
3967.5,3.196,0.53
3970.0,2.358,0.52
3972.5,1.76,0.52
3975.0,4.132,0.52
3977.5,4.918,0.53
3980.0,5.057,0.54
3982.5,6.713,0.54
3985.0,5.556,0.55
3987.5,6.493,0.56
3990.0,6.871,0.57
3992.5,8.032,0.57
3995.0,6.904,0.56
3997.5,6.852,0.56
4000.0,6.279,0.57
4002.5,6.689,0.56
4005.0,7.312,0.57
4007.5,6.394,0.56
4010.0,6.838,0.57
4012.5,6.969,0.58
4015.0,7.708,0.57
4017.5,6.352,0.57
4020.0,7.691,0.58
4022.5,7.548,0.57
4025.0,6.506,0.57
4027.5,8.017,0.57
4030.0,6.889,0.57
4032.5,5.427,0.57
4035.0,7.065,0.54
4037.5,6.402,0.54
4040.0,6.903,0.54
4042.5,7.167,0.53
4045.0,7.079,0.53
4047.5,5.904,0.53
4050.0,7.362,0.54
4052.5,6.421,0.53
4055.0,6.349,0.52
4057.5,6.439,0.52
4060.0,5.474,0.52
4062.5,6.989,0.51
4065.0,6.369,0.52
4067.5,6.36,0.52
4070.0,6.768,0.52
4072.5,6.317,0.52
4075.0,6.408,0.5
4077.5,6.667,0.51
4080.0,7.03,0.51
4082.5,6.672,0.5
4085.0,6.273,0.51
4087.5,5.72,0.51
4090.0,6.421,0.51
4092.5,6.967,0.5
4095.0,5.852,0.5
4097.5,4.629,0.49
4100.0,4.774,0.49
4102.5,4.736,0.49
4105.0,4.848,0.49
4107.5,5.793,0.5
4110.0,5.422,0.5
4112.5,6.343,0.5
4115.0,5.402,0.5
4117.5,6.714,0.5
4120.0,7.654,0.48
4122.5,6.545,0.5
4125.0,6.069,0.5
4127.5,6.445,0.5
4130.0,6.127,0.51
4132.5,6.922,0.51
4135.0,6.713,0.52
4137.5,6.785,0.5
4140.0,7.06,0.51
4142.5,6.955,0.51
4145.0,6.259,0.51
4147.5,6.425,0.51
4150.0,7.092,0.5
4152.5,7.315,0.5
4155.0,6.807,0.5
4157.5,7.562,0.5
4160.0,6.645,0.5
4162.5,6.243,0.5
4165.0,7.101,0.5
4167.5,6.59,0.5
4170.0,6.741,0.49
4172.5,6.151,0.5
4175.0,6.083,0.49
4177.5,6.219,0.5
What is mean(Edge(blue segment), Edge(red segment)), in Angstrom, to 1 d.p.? 4025.0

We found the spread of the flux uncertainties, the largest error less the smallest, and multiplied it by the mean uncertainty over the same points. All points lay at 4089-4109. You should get 0.0099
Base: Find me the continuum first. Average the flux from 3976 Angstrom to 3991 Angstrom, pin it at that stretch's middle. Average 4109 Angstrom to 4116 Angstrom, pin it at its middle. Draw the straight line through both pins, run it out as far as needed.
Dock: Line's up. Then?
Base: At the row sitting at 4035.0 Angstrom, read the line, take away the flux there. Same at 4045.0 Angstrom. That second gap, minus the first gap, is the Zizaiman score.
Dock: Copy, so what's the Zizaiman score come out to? 0.0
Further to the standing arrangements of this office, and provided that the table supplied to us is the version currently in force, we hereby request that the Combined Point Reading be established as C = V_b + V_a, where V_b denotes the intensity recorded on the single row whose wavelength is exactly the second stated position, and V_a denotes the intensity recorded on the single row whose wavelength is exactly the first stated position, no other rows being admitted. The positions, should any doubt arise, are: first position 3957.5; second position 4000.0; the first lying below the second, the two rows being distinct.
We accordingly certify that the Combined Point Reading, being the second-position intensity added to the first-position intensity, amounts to 12.4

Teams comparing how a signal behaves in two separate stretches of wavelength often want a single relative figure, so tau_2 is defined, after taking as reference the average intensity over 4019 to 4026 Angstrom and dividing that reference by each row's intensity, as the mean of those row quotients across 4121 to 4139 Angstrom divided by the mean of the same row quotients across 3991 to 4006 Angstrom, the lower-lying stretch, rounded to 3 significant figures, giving 1.07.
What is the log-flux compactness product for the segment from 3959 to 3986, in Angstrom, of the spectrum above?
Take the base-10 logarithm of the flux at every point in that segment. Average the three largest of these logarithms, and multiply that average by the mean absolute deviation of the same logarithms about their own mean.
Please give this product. 0.119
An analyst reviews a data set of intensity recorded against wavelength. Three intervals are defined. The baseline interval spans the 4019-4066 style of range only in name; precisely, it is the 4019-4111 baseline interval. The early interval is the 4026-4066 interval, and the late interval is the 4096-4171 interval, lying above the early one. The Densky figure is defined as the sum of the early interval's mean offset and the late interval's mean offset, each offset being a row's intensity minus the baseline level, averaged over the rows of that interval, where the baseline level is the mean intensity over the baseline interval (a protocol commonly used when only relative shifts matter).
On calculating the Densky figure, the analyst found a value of 0.3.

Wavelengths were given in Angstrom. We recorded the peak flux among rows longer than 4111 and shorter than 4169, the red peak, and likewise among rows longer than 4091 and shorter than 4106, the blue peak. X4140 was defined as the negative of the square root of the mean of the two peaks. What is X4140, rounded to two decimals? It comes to -2.70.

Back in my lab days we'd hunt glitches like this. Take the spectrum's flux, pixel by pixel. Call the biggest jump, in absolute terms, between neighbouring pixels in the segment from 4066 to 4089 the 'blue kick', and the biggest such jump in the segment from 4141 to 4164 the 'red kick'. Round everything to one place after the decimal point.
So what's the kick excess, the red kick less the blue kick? 0.4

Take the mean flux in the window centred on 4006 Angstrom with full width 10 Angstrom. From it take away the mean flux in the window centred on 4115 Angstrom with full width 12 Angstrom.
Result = 0.50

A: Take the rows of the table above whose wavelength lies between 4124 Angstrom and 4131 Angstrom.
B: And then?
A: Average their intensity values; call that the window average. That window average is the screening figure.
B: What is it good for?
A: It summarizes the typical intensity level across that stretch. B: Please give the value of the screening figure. 6.2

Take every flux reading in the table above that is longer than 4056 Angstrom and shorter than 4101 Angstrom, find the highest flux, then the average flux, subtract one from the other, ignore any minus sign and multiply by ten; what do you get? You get 8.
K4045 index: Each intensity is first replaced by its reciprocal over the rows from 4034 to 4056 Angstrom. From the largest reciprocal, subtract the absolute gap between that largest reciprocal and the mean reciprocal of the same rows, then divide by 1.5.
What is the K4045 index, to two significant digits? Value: 0.099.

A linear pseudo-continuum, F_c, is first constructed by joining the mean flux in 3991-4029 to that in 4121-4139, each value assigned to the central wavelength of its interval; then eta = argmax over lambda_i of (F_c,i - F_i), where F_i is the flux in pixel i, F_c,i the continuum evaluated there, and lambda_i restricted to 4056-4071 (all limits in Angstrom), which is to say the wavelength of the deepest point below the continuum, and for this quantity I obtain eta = 4060.0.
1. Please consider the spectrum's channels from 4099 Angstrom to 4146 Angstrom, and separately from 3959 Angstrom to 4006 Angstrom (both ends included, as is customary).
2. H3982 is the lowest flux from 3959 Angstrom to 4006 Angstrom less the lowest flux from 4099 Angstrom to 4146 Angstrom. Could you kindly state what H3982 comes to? -3.0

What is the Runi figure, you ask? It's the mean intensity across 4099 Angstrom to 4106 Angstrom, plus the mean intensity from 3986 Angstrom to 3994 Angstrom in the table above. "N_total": 11.9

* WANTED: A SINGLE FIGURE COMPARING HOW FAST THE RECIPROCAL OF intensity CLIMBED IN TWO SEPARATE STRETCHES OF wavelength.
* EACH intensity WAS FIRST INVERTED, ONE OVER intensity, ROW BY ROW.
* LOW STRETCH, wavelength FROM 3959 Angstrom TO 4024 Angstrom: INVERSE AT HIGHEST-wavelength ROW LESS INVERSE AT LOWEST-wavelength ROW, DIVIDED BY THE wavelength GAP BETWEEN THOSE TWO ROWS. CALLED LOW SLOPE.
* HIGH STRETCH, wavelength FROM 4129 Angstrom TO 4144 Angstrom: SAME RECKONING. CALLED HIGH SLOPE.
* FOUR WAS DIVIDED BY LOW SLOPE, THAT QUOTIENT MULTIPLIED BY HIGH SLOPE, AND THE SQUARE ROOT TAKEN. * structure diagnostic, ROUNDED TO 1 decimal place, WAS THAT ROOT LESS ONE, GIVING 1.4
